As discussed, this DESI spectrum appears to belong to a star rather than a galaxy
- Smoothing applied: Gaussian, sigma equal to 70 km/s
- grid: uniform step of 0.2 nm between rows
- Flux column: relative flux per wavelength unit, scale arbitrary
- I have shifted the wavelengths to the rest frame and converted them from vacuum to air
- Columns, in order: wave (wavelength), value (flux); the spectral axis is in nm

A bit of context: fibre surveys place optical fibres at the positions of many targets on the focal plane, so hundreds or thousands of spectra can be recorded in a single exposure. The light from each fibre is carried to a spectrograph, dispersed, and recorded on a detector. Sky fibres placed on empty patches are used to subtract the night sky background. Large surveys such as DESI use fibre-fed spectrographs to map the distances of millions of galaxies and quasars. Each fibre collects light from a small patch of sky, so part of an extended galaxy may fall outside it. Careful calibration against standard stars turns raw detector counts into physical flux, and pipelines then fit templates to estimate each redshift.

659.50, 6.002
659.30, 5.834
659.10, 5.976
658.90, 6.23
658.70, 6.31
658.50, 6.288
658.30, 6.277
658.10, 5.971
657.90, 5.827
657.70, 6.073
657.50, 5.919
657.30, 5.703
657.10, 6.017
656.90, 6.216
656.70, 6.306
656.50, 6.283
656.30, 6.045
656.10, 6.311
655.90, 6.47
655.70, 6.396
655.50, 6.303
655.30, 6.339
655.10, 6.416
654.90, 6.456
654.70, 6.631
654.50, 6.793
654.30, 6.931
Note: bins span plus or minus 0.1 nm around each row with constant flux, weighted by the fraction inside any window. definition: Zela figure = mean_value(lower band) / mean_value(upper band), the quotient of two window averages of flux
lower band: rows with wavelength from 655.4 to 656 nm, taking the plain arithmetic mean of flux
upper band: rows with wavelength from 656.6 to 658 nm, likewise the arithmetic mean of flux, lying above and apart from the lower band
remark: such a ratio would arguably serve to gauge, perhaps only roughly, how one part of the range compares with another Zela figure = 1.06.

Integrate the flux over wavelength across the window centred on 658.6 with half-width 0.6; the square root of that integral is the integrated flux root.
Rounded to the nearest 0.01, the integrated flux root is 2.72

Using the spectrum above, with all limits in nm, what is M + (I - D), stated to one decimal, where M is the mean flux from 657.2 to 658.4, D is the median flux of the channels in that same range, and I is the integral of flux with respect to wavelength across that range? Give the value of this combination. 7.2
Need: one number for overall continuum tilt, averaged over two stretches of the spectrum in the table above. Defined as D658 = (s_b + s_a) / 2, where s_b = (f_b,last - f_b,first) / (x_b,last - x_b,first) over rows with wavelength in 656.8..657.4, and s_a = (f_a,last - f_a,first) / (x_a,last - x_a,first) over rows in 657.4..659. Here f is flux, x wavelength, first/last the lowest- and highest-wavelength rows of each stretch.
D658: -0.53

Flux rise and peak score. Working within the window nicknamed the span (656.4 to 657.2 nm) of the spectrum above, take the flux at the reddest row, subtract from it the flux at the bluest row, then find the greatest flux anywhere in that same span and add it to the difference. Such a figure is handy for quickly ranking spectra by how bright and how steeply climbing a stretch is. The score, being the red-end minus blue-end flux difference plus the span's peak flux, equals 6.0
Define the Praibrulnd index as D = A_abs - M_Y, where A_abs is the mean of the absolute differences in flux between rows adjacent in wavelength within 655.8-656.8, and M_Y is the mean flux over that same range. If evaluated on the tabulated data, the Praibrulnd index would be -6.11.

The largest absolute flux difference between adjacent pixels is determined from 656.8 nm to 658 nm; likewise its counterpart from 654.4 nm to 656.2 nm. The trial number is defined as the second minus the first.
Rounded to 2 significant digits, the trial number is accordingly -0.14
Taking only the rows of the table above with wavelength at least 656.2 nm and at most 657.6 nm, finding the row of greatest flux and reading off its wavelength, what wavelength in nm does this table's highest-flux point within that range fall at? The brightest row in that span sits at 656.70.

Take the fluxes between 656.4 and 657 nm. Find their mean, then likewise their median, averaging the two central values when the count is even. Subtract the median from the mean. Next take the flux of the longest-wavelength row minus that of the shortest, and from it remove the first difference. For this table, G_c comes -0.1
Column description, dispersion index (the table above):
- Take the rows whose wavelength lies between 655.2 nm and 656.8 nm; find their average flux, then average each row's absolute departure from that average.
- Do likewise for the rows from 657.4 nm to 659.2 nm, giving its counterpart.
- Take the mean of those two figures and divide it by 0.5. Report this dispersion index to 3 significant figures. 0.232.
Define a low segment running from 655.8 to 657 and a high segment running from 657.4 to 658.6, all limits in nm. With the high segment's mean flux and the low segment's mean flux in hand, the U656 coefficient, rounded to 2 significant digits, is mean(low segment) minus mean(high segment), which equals 0.21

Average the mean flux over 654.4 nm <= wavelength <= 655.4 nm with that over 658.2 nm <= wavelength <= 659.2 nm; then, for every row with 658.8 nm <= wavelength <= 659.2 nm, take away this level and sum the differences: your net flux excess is -0.54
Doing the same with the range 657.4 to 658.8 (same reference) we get -1.94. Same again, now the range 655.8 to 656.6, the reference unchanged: -0.38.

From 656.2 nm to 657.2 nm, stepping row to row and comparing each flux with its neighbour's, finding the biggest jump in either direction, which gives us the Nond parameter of 0.24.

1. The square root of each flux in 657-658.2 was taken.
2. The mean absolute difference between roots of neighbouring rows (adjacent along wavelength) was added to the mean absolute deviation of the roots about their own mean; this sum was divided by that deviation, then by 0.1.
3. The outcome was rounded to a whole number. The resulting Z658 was 31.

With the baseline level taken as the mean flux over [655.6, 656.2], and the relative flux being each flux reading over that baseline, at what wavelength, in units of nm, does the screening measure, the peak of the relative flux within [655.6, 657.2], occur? 655.90 nm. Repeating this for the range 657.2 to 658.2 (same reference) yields 657.70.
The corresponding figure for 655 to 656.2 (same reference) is 655.90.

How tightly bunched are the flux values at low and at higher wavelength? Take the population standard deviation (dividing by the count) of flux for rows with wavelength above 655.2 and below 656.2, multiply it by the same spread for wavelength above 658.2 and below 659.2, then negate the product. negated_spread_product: -0.0077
